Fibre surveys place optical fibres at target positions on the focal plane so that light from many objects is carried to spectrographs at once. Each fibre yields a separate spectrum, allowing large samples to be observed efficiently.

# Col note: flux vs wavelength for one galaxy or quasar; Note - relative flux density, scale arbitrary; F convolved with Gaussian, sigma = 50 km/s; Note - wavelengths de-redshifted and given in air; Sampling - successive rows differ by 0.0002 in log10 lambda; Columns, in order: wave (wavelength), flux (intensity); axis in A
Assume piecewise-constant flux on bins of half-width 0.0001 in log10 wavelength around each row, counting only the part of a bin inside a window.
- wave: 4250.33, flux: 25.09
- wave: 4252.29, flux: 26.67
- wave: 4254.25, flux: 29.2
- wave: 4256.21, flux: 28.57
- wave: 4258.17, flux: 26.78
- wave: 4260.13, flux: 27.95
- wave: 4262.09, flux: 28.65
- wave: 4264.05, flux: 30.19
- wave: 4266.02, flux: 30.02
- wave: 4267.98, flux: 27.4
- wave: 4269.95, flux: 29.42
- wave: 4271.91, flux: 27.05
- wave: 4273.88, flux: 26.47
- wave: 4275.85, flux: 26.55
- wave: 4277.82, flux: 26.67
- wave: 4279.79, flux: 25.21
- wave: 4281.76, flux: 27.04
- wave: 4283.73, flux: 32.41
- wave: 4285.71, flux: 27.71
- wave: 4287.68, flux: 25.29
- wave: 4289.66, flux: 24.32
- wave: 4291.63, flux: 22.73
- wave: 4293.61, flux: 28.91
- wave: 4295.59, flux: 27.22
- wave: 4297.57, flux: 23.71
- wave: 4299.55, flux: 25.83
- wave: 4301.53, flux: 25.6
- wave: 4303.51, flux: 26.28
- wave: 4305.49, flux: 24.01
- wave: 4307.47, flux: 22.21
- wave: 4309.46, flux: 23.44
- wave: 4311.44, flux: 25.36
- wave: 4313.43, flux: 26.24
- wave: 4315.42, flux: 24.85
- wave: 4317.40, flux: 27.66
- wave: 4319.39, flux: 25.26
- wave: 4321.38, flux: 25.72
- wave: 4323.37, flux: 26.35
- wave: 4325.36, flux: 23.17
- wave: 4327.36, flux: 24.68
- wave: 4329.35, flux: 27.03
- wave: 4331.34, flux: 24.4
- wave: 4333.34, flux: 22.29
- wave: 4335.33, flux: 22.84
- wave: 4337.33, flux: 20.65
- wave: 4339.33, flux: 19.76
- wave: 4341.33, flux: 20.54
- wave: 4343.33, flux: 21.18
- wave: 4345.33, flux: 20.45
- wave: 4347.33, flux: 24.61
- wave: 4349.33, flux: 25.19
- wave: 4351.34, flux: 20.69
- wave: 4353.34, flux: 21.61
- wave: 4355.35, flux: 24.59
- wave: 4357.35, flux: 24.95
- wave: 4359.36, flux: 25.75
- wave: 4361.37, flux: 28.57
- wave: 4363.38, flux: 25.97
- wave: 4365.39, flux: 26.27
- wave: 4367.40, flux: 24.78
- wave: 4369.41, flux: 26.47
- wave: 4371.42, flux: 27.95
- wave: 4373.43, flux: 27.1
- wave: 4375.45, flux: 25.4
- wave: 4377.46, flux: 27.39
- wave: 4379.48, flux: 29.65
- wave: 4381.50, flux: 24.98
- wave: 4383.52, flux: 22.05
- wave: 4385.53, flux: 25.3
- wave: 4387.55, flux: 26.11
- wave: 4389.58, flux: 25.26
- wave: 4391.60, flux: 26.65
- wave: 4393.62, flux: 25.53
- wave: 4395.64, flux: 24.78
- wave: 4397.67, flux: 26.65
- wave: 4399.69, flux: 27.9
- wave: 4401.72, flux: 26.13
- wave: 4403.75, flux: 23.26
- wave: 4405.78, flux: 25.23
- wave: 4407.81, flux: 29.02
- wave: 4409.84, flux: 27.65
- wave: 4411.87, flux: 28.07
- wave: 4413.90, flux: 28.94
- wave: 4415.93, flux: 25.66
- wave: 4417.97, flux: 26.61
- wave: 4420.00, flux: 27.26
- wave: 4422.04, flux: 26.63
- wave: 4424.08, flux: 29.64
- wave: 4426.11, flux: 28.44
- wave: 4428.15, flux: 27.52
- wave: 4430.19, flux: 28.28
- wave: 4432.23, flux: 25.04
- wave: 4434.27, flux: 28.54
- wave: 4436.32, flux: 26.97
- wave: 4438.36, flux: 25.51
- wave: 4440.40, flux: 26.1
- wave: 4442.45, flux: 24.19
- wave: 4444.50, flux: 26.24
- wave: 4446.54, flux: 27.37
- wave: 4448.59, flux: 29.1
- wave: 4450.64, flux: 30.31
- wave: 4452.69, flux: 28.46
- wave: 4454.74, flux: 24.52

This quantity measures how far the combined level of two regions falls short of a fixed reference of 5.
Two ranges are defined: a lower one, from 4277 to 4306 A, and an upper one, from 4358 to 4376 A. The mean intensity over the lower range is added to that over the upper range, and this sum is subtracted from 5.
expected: -48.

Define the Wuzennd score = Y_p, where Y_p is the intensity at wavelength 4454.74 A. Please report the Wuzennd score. 24.52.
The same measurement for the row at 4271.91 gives 27.05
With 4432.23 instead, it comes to 25.04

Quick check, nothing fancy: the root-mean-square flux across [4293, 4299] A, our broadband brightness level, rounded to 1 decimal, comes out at 26.7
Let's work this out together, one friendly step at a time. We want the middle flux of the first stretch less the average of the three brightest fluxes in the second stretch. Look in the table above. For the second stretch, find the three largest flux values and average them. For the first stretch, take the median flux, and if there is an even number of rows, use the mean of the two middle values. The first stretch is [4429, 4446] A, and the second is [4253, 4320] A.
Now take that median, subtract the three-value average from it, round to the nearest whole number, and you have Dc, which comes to -5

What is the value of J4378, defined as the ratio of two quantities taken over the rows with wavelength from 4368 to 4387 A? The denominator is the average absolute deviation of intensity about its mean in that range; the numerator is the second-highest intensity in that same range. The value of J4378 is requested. 17.3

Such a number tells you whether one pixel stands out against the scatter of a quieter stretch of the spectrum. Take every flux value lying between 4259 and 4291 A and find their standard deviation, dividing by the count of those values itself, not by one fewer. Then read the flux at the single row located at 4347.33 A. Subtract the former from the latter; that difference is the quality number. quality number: 22.6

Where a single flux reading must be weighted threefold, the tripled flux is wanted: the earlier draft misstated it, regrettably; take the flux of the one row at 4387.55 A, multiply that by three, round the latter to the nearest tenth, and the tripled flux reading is 78.3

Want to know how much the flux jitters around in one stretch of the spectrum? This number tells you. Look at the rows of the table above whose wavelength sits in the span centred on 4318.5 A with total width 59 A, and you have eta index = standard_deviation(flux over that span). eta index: 2.3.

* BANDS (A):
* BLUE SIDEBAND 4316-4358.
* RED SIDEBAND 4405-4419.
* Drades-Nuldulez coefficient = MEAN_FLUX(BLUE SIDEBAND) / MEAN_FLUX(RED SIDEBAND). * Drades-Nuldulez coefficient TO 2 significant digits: 0.86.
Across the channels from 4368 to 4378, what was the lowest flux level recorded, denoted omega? 25.4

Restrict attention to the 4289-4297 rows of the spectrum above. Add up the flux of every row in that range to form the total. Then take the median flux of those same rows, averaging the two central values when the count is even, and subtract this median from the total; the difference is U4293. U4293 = 77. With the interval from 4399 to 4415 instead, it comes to 188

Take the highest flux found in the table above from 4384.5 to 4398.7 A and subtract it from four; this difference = -23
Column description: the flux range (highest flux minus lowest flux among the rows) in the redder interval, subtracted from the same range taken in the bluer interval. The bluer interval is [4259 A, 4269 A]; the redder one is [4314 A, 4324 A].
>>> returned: 0.0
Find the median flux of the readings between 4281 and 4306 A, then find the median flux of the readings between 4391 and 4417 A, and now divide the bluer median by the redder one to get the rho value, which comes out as 0.97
